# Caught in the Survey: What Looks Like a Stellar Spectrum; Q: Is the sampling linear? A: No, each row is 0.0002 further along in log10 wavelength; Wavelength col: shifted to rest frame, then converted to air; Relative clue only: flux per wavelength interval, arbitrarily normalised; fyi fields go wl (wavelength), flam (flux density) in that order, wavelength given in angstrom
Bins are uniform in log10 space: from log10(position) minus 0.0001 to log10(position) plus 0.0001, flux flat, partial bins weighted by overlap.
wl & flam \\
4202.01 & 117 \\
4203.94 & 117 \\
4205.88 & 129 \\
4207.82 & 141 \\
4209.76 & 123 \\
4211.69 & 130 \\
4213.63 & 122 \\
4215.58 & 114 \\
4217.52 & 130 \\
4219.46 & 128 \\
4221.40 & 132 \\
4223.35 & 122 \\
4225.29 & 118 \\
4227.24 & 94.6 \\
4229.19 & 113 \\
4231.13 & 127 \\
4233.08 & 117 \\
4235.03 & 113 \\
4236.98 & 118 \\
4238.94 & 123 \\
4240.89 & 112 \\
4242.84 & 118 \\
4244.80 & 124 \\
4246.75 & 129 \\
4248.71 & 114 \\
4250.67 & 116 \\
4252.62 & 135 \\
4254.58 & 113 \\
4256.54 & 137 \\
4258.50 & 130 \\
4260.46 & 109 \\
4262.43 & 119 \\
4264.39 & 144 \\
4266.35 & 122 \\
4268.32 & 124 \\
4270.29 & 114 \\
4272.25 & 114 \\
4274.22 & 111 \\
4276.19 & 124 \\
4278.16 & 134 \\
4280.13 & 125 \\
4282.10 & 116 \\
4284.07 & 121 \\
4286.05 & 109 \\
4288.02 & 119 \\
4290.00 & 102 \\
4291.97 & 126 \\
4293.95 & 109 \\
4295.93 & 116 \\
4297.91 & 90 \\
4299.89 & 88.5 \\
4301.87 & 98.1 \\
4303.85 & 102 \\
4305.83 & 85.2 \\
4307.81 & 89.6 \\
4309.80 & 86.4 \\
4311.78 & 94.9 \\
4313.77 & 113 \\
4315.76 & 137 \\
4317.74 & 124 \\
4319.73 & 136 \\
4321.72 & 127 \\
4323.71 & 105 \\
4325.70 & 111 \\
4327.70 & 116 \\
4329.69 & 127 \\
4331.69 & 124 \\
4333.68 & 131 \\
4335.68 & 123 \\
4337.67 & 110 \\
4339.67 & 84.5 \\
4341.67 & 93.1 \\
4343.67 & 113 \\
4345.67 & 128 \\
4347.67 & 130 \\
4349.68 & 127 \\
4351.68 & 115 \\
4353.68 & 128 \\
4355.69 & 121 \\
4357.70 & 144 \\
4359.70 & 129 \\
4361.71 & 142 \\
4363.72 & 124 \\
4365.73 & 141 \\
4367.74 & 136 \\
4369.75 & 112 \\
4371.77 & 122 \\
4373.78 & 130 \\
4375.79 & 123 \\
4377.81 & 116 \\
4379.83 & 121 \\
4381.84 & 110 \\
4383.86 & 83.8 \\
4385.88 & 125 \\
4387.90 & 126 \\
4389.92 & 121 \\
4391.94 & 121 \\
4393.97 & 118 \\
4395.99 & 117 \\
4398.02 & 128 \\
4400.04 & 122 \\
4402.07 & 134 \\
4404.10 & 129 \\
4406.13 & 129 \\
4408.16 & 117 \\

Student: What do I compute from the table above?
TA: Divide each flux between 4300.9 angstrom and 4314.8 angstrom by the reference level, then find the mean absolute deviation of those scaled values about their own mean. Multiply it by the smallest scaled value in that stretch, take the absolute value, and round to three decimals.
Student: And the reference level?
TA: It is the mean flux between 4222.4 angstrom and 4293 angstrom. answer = 0.045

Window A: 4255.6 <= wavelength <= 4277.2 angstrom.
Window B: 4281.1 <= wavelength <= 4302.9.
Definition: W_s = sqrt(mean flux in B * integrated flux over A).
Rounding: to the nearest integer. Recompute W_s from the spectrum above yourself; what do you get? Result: 536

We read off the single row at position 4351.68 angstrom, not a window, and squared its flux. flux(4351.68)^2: 13225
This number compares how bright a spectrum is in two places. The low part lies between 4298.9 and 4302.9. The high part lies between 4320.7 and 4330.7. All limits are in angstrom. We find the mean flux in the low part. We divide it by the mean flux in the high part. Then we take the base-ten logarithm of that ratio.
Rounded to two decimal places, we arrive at -0.10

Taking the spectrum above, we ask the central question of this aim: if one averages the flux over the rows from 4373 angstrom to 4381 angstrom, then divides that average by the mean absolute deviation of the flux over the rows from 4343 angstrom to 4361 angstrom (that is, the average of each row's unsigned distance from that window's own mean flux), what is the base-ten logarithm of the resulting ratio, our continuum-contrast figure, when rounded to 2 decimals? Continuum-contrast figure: 1.27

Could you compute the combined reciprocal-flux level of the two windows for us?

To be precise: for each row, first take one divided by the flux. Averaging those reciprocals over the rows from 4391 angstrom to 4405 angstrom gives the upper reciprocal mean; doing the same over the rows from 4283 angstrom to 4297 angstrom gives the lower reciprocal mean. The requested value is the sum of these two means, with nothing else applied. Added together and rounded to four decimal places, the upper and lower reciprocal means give 0.0168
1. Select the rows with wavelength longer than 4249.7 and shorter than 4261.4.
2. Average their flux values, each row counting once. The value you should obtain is 123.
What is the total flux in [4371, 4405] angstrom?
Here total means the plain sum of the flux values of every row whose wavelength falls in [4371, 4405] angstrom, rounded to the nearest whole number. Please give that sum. 2047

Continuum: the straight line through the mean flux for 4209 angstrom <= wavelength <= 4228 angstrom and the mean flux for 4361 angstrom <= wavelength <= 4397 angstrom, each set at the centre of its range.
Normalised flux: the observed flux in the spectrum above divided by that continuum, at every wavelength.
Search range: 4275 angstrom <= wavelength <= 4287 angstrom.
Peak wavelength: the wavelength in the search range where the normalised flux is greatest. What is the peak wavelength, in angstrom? 4278.16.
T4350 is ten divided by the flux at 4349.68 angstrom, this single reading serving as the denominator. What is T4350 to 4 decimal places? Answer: 0.0787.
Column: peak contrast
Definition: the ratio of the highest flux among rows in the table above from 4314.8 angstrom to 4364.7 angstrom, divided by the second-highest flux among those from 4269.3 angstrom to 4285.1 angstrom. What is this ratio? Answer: 1.15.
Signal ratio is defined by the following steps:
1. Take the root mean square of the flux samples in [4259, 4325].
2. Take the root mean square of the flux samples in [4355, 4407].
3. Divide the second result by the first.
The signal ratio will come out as 1.09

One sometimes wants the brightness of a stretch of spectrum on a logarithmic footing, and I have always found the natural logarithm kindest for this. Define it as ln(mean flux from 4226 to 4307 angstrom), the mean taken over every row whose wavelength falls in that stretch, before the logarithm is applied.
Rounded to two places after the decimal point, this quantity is 4.75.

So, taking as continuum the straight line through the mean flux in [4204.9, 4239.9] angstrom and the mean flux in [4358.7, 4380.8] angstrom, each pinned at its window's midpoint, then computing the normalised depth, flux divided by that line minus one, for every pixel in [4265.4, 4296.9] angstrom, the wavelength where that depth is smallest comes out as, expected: 4290.00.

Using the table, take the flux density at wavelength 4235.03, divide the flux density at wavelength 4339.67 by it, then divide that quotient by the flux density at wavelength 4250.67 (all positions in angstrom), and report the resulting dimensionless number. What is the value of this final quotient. 0.0064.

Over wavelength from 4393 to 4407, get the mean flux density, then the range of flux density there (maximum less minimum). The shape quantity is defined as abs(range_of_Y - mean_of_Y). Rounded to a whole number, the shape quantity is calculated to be 108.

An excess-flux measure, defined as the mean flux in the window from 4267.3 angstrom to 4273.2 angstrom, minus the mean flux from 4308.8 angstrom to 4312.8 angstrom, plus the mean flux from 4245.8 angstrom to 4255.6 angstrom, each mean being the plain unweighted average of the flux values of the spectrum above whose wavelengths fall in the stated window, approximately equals 148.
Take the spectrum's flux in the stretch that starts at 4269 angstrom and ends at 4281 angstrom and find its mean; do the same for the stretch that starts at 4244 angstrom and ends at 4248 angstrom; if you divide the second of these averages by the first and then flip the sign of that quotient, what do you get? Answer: -1.05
